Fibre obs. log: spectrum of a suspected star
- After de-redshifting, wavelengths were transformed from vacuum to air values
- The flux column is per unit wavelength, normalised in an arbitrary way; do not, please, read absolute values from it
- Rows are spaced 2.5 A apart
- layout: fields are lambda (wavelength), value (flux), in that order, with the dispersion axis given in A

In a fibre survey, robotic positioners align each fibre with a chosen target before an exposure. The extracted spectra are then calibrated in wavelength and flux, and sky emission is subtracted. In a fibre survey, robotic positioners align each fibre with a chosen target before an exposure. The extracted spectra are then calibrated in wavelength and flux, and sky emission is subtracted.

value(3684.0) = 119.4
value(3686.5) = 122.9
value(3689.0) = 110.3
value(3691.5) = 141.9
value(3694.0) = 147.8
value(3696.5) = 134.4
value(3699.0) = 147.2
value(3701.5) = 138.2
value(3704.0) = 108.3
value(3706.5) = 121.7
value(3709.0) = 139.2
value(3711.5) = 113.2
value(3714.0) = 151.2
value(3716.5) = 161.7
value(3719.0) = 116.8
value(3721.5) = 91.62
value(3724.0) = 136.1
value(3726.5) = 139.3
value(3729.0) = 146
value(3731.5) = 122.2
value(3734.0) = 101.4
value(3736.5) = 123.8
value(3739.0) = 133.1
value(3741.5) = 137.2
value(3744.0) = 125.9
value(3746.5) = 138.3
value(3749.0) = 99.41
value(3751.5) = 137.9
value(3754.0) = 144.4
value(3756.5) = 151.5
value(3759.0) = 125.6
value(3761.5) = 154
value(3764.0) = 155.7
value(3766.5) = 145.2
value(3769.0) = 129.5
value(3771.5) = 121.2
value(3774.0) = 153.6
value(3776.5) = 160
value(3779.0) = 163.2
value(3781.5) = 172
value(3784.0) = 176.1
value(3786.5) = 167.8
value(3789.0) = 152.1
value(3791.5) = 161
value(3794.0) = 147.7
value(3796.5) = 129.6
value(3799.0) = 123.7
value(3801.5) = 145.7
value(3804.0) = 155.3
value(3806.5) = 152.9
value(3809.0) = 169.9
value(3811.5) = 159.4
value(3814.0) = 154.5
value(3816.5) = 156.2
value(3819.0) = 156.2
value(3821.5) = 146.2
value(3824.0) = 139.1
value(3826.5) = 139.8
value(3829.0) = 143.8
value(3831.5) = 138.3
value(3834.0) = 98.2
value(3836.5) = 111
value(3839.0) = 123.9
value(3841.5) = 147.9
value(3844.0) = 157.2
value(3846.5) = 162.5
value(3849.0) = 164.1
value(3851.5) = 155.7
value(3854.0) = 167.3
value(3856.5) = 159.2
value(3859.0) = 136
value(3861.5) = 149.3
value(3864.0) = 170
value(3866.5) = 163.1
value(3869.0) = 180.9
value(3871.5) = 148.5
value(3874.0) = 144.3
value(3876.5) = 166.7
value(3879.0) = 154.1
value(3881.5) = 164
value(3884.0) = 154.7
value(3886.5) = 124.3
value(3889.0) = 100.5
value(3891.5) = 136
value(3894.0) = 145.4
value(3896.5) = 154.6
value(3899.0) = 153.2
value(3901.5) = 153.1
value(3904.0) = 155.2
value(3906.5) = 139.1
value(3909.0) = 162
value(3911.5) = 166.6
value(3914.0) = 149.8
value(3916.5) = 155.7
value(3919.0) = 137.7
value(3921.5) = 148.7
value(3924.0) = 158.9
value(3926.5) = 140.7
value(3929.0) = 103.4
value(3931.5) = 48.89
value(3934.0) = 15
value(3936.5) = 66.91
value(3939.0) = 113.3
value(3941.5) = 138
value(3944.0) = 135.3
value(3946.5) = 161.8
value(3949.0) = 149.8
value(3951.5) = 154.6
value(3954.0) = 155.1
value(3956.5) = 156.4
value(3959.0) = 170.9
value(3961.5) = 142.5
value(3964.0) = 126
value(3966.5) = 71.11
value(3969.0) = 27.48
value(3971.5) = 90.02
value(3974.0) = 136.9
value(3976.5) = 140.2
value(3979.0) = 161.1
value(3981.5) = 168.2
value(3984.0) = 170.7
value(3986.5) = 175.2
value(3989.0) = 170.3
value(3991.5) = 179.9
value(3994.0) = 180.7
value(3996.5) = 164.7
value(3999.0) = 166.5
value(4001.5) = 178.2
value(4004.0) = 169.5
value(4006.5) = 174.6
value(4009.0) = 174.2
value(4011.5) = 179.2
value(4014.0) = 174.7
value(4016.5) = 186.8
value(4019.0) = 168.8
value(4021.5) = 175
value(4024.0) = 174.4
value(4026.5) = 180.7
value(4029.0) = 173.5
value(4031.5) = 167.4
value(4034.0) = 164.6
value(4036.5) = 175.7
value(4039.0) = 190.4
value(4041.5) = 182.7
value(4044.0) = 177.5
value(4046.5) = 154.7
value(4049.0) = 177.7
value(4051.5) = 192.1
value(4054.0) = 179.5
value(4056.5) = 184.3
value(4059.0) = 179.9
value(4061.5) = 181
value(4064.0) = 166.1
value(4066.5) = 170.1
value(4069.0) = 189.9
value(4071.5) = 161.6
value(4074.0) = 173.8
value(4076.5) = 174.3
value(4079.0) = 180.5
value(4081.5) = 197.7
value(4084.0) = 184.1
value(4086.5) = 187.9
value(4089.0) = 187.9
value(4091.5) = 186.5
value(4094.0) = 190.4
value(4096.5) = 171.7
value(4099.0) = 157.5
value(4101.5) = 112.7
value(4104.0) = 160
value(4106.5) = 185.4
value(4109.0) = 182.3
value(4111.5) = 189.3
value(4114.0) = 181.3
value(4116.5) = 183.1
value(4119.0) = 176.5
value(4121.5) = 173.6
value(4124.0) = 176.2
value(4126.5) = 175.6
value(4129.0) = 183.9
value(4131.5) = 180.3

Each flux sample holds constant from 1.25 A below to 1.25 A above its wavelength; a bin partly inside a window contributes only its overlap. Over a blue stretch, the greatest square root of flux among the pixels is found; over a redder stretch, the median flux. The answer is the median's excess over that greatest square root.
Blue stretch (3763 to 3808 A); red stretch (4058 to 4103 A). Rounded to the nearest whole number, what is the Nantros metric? 167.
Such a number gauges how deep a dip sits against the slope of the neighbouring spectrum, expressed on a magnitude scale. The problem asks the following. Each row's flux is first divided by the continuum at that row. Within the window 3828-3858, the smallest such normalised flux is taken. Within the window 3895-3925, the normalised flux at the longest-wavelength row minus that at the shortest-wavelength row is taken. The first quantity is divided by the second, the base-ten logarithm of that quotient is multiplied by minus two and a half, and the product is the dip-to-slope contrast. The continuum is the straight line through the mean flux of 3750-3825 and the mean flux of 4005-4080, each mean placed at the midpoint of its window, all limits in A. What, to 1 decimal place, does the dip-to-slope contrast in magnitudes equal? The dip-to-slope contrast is -4.5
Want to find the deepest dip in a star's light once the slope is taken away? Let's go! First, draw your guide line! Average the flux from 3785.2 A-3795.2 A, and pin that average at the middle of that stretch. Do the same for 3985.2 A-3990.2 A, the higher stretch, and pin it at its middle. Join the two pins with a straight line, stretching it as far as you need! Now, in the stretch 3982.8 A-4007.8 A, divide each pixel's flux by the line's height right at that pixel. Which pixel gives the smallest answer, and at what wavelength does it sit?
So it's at 3996.5 A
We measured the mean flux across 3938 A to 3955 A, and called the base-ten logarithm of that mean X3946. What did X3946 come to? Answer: 2.16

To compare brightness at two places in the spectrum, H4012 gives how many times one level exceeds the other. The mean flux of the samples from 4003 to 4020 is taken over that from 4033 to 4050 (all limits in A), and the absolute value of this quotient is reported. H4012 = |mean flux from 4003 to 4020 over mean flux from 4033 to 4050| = 1.0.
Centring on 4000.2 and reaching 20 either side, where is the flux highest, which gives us 4016.5 A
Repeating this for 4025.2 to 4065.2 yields 4051.5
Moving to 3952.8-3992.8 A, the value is 3991.5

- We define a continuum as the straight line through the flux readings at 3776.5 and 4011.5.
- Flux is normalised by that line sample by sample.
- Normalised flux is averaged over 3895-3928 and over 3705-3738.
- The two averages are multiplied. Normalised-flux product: 0.73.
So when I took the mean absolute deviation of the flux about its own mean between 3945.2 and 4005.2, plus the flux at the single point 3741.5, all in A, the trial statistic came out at 163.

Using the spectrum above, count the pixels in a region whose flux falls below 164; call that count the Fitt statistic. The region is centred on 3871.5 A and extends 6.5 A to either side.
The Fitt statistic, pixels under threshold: 3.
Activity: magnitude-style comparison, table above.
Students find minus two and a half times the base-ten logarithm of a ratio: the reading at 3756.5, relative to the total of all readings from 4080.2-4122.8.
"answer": 3.2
